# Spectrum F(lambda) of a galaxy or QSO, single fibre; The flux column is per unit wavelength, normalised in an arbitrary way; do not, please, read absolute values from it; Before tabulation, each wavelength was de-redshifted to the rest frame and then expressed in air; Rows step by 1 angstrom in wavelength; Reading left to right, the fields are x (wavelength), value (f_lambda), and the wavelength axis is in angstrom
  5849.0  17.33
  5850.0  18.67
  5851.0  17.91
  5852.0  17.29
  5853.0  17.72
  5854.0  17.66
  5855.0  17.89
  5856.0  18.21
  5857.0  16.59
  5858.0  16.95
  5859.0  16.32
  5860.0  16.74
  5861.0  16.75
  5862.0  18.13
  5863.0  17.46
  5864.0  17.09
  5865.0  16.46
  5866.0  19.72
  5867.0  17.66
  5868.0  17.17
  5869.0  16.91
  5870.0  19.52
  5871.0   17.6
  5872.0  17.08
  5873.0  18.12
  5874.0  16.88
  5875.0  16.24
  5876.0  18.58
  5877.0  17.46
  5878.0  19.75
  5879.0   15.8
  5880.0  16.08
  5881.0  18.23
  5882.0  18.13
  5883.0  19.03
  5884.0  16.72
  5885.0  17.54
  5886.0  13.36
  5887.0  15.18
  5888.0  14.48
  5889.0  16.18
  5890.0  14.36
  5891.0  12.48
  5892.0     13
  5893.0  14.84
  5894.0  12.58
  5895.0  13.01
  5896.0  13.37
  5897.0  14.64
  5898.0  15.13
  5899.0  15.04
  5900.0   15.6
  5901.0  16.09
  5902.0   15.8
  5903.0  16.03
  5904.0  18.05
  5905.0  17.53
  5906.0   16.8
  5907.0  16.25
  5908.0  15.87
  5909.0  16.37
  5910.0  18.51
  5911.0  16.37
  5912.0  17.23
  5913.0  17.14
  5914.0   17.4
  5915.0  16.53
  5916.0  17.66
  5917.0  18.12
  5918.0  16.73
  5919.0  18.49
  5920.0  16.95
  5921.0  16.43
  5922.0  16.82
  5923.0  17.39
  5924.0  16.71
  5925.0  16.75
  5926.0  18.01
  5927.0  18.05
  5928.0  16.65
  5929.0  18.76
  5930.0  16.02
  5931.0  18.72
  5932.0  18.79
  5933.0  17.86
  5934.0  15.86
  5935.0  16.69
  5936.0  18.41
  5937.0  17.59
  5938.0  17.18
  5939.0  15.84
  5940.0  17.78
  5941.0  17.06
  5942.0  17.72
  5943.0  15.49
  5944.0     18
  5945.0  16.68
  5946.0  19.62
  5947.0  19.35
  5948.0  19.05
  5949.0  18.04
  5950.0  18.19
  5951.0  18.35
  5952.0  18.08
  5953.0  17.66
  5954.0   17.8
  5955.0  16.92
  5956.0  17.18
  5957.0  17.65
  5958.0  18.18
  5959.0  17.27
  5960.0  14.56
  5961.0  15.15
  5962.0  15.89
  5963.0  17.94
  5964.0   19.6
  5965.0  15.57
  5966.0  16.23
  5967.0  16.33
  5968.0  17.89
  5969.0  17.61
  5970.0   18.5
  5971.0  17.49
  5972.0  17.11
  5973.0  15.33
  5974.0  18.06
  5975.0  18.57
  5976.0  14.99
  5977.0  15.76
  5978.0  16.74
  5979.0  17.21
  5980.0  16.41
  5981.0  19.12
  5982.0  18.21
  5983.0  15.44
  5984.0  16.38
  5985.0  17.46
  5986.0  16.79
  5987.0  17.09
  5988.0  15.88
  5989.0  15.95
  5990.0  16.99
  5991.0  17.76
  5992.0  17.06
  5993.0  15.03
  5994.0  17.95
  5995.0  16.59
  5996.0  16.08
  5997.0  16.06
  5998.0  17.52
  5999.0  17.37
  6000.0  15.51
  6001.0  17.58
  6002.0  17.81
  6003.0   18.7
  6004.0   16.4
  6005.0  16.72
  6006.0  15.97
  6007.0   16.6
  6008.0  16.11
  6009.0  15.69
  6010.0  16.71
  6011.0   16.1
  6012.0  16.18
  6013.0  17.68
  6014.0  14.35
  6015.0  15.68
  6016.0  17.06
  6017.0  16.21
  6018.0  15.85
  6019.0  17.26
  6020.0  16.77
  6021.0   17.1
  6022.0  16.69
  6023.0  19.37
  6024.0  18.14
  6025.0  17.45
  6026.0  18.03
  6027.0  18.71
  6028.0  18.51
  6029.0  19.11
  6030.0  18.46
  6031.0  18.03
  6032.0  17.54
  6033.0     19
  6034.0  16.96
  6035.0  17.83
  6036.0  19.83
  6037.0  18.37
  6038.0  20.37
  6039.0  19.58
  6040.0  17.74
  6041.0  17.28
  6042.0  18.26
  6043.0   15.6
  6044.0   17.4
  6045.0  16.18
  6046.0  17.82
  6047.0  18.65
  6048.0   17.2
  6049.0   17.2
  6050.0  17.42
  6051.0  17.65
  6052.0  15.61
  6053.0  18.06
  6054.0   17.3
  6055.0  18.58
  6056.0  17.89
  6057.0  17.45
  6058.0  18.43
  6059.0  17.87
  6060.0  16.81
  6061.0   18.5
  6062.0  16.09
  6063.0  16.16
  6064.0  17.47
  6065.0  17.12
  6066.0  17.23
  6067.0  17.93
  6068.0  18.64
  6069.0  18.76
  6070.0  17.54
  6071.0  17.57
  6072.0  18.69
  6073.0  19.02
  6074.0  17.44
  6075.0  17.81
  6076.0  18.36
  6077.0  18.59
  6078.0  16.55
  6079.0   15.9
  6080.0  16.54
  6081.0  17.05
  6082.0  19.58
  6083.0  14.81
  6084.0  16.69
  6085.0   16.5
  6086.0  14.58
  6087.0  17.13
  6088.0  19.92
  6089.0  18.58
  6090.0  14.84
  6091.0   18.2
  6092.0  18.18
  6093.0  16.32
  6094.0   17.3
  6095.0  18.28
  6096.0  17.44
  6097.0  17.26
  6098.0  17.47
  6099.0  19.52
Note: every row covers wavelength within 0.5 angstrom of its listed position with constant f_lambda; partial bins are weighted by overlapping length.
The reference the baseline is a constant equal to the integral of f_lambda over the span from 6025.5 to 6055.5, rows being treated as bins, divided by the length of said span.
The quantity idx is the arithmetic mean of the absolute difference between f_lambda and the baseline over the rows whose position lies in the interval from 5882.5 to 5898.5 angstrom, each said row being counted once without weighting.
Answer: 3.3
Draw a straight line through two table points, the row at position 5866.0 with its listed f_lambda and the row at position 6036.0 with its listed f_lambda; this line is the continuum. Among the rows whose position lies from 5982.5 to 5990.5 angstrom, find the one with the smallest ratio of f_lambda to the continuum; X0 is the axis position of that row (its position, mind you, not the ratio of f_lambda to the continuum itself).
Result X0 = 5983.0 angstrom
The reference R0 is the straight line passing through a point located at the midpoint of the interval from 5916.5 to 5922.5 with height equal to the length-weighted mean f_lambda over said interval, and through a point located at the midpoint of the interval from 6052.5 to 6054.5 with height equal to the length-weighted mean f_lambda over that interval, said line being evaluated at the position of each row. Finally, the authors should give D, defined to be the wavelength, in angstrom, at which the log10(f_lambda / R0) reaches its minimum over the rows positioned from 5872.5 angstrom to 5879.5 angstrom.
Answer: 5879.0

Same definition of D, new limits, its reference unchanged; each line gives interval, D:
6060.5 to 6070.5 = 6062.0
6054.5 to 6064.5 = 6062.0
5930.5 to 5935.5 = 5934.0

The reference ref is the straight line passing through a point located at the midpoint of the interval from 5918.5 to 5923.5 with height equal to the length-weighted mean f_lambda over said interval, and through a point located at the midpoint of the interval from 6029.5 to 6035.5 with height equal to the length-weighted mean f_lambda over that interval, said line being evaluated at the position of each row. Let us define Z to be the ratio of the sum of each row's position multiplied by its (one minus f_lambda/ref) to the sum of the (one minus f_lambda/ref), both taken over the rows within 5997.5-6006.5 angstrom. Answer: 6002.9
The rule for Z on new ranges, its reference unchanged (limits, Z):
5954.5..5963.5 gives 5960.4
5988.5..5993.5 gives 5991.3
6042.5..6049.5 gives 6045.0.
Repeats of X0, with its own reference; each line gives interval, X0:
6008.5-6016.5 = 6014.0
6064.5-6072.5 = 6065.0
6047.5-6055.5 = 6052.0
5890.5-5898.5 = 5891.0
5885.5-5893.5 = 5891.0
